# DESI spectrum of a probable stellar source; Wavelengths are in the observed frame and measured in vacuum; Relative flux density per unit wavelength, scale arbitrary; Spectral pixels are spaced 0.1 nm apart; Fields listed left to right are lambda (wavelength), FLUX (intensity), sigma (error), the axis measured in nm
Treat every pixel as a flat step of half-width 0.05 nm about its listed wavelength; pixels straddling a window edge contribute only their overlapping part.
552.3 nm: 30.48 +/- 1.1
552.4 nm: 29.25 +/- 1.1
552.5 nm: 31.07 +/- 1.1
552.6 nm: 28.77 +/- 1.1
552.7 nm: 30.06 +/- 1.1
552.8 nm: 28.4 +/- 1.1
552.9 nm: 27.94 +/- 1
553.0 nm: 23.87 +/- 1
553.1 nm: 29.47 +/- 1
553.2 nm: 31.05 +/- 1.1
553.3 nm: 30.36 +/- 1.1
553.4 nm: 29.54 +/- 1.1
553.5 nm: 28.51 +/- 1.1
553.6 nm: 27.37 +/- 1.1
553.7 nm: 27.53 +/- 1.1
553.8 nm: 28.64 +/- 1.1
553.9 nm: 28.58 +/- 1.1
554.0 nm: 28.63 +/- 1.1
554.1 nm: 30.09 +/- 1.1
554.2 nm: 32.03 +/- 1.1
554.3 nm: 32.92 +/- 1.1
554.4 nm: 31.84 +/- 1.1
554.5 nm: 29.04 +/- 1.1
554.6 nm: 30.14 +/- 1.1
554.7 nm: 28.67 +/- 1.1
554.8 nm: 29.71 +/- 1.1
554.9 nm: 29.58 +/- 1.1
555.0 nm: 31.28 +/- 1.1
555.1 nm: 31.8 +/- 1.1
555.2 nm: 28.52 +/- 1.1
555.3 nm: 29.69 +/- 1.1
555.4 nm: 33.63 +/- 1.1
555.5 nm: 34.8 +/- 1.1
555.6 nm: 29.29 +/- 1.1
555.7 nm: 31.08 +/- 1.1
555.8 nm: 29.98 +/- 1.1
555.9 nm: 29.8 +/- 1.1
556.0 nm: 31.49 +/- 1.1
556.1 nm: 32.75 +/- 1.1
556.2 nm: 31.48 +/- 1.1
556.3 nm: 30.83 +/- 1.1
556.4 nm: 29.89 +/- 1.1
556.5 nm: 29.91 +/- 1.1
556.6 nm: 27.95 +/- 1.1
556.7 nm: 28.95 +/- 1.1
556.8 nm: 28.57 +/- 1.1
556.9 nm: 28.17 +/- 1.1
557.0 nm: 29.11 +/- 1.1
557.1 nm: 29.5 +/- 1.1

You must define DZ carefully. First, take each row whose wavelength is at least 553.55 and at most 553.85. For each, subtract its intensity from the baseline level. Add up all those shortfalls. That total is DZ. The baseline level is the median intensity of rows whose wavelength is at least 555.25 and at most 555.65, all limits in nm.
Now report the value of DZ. 11.4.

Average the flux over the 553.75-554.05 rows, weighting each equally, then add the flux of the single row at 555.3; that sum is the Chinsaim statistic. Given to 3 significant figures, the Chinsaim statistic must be 58.3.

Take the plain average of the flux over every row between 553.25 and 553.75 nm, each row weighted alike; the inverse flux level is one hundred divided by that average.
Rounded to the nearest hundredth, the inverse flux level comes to 3.49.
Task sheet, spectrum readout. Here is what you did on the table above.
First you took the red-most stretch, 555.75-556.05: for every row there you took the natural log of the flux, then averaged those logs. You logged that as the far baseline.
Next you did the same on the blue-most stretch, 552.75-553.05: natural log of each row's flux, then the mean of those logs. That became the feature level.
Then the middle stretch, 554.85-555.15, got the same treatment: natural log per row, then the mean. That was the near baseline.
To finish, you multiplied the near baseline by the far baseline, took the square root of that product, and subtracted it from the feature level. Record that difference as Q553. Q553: -0.14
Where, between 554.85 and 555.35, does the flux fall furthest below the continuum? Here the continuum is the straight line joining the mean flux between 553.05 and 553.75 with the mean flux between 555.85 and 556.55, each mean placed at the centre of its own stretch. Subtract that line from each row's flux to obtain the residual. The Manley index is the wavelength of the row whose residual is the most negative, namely 555.2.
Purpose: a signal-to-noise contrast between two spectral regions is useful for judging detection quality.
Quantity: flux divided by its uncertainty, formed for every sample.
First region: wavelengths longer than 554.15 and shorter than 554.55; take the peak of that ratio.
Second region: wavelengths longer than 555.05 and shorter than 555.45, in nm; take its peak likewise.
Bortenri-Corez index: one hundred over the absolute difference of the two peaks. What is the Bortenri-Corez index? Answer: 155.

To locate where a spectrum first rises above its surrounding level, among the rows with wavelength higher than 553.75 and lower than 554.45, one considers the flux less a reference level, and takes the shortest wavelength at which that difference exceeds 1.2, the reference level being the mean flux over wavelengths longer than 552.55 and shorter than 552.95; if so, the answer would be 554.1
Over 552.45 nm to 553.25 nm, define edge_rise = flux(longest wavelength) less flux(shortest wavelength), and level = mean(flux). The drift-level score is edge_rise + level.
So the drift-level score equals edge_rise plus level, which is 28.8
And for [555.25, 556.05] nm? 33.0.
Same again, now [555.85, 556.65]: 28.7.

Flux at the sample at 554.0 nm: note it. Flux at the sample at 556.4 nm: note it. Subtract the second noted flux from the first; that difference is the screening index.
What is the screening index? -1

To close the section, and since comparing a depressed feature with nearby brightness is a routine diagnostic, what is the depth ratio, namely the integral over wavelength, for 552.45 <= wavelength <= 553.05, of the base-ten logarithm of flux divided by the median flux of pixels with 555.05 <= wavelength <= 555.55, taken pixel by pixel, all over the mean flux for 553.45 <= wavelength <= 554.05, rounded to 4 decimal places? -0.0011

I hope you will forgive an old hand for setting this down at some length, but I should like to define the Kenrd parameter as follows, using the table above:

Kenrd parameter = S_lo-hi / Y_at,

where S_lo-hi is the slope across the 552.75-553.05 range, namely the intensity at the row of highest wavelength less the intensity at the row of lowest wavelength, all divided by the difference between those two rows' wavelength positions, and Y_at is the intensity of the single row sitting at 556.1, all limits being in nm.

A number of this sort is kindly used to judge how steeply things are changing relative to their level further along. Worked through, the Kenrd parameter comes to -0.69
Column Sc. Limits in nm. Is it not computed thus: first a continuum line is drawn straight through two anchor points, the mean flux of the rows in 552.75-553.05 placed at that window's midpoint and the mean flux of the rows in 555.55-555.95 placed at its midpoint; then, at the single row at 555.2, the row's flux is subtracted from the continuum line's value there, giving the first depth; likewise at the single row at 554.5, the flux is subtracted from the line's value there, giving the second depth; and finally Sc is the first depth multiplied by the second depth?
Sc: -0.4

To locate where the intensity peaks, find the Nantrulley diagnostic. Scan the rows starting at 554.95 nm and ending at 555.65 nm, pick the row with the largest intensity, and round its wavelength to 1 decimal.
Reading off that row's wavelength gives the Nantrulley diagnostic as 555.5 nm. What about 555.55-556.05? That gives 556.0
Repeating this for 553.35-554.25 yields 554.2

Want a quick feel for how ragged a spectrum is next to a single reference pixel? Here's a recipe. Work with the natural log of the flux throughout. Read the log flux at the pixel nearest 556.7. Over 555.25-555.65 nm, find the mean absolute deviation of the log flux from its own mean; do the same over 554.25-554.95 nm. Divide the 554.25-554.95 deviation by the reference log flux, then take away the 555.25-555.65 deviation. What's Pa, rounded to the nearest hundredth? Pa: -0.06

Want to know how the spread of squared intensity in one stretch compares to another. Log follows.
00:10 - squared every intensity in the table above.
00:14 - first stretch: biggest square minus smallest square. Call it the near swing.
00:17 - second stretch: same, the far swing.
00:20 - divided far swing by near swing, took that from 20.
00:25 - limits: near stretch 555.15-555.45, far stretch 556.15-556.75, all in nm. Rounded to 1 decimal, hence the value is 19.3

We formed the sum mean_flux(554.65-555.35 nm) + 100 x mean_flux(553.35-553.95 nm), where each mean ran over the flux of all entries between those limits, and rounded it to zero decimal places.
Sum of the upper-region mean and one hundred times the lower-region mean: 2866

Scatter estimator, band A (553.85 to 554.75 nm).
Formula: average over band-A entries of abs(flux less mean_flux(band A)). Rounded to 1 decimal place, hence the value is 1.4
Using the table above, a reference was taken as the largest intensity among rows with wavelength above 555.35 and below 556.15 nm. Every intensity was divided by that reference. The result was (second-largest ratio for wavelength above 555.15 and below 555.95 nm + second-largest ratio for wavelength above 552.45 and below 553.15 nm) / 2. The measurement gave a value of 0.915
